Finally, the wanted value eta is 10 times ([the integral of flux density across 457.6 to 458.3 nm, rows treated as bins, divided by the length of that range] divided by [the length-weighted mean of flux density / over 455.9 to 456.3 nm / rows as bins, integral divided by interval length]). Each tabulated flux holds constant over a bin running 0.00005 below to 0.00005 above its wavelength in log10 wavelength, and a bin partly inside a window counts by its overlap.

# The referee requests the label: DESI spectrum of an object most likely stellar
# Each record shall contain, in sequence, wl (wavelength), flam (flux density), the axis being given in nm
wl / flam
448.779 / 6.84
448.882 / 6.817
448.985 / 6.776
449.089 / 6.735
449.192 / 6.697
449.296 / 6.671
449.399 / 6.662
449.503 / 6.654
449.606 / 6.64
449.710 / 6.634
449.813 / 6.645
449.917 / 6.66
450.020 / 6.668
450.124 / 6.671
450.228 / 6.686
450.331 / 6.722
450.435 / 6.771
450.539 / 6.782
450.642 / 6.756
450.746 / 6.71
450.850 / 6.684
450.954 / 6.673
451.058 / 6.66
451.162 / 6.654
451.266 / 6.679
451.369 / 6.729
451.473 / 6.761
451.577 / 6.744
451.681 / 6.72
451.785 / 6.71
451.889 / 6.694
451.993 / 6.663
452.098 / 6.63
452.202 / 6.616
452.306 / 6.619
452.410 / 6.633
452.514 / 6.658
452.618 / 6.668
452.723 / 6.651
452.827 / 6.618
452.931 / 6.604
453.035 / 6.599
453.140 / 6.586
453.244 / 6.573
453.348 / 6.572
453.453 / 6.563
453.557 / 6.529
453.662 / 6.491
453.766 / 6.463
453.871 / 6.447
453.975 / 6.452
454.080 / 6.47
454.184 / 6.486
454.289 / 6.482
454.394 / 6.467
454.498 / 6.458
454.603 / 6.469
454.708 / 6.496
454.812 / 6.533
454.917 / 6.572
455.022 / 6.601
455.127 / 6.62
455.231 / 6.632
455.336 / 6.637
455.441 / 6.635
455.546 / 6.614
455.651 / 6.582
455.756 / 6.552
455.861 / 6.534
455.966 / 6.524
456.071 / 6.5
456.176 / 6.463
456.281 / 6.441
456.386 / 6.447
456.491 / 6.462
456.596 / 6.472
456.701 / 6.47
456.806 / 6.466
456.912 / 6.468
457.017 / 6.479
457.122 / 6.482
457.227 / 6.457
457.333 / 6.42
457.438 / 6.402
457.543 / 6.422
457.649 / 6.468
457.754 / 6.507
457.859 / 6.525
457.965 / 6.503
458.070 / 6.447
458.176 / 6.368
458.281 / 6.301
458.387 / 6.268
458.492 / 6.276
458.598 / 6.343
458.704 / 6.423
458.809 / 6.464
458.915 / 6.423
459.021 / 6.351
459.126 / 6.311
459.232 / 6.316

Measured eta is 10.0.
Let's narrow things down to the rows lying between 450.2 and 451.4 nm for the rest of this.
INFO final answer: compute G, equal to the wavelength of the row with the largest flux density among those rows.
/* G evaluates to 450.539 nm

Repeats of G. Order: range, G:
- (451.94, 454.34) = 452.618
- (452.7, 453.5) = 452.723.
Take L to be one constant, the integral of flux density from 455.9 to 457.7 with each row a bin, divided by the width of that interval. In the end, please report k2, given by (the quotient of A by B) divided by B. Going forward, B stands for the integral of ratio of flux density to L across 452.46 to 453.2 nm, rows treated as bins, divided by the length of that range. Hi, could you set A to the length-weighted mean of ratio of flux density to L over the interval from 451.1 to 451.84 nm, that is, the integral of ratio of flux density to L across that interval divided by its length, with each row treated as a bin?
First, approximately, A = 1.04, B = 1.03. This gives 0.989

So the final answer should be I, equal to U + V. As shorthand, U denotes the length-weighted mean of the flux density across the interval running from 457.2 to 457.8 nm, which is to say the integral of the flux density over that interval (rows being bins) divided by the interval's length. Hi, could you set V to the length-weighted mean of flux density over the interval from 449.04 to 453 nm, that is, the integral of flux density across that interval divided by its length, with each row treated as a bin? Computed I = 13.1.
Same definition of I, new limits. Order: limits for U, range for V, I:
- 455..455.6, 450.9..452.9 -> 13.3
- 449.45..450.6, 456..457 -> 13.2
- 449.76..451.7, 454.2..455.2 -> 13.2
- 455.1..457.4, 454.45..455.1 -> 13.0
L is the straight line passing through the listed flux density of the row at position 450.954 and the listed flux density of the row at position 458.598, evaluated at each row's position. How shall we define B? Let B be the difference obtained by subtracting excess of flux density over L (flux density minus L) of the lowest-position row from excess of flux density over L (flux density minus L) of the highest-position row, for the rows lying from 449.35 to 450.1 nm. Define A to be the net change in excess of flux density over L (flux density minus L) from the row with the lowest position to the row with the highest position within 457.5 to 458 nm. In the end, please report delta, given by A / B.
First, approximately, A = 0.10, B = 0.033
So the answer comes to 3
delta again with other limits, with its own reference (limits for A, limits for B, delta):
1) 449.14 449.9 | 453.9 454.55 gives -1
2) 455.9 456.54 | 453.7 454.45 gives -1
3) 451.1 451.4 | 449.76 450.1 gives 3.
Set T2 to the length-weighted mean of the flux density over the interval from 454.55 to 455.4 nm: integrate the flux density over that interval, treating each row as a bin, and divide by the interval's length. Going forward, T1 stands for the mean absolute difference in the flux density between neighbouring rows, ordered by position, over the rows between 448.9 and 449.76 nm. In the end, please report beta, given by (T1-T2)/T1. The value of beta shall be -323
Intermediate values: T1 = 0.020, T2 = 6.57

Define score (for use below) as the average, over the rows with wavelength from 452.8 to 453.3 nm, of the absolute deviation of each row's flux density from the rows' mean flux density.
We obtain 0.0132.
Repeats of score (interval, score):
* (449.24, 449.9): 0.0113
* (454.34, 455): 0.0356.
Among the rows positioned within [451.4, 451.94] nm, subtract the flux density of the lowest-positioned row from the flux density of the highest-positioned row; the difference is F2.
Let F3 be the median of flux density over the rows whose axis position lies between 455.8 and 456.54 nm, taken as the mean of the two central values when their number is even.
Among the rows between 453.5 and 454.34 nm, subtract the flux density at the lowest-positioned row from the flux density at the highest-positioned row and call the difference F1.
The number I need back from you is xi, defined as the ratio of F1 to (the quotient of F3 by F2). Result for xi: 0.0005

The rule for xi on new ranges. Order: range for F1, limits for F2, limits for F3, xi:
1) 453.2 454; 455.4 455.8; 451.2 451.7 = 0.0015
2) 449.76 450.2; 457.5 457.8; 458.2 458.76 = 0.0004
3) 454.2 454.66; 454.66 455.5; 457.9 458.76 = -0.0003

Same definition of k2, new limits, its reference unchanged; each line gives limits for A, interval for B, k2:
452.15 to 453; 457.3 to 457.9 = 1.026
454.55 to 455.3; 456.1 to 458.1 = 1.014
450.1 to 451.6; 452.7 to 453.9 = 1.009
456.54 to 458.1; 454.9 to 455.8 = 0.958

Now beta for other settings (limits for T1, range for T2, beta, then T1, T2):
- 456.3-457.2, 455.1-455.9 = -982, 0.007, 6.60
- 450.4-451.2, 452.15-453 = -333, 0.020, 6.64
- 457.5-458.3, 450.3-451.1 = -143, 0.047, 6.72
